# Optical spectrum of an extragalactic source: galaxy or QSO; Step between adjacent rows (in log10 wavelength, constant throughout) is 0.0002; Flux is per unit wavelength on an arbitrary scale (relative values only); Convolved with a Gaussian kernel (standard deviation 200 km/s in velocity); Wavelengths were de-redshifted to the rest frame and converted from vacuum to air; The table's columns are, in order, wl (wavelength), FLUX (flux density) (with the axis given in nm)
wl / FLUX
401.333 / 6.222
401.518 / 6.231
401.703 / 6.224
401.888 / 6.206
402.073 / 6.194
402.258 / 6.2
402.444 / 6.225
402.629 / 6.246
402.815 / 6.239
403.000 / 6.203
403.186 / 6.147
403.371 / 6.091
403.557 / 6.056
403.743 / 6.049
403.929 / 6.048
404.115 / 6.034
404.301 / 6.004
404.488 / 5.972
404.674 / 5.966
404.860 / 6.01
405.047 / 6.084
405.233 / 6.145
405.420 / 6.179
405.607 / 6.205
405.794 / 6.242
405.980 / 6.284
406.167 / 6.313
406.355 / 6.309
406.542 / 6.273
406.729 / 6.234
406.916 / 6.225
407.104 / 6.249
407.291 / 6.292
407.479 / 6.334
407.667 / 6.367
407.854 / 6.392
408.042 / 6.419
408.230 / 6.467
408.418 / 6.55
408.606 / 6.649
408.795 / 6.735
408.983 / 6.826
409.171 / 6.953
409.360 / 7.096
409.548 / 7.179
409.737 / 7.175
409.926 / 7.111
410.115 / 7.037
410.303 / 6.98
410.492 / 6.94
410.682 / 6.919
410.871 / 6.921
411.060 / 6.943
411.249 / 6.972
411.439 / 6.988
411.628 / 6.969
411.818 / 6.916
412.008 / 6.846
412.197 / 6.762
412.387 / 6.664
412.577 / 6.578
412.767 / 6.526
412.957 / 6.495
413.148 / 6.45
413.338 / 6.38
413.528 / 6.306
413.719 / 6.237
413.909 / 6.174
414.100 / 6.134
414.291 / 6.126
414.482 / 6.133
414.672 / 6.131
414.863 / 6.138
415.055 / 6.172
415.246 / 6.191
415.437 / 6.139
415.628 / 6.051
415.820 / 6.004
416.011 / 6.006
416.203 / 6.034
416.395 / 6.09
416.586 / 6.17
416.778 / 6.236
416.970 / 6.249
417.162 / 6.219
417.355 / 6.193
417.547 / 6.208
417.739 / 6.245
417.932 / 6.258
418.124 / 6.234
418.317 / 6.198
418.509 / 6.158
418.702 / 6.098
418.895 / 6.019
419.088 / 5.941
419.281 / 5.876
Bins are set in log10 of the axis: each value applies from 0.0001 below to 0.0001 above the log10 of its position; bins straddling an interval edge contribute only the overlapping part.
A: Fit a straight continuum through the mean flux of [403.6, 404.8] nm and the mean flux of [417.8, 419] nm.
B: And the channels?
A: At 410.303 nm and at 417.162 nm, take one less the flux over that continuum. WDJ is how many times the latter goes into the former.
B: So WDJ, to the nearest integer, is 13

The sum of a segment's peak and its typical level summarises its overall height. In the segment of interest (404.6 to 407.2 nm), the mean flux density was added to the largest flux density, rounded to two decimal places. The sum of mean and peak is 12.51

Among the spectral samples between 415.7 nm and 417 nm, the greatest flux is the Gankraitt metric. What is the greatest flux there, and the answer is 6.249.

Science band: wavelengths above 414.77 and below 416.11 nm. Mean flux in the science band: 6.10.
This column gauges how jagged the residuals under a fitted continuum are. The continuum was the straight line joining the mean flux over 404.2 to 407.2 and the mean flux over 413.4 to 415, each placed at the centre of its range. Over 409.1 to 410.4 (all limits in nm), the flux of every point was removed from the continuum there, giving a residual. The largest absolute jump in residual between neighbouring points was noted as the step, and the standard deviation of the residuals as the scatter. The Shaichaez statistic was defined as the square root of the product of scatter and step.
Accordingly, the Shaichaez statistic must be 0.11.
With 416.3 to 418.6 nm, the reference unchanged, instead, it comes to 0.06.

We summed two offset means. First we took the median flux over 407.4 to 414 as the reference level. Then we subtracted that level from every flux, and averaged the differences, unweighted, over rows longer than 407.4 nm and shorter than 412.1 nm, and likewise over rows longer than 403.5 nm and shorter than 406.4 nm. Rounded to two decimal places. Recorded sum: -0.58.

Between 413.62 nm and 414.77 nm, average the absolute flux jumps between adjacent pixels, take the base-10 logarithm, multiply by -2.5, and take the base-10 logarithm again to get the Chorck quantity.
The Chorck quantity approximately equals 0.61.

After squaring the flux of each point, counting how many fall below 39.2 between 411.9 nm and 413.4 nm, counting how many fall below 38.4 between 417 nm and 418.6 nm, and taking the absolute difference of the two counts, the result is 2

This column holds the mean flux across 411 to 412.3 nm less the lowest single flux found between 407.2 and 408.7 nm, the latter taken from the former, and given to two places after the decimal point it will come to 0.62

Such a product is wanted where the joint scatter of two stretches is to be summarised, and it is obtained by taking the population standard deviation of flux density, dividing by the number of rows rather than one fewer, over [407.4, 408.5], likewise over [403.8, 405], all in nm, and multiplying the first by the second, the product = 0.0021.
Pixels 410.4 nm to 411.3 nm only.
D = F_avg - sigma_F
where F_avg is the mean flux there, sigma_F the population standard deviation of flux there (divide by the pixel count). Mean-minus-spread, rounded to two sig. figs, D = 6.9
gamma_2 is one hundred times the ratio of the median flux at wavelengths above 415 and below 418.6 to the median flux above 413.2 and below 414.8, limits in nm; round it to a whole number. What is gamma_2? 101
